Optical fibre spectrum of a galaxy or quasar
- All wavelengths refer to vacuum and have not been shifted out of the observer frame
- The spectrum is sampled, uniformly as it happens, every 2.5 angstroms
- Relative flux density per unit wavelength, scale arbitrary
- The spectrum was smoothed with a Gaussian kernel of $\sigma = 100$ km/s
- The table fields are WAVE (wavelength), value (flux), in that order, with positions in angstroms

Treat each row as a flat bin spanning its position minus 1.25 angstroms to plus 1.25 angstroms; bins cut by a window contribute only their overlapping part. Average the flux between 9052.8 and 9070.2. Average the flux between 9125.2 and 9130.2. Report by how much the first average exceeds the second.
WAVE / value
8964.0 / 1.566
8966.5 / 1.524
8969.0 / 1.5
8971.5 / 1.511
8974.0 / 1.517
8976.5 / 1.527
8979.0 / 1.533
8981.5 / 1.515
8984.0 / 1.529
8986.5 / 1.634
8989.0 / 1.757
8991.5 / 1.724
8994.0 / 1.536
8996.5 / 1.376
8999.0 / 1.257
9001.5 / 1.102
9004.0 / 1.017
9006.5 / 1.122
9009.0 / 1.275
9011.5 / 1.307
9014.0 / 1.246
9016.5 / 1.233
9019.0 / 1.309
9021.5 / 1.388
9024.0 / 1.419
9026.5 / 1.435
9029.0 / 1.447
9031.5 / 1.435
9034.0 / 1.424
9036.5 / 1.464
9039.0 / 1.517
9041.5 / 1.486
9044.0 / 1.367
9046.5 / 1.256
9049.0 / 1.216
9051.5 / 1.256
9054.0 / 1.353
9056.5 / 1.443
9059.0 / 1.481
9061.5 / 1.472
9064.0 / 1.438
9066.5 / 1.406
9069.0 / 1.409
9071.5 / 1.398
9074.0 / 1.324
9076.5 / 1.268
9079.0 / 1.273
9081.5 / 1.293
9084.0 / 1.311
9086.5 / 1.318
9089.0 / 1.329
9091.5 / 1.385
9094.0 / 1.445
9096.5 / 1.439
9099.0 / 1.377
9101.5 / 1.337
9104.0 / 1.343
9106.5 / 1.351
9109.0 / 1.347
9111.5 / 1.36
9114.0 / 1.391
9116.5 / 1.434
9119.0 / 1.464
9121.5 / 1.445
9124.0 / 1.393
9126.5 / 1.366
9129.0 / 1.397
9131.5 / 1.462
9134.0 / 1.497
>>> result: 0.05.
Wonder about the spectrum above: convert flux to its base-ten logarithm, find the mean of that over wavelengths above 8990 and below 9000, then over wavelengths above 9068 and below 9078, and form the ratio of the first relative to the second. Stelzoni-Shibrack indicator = 1.3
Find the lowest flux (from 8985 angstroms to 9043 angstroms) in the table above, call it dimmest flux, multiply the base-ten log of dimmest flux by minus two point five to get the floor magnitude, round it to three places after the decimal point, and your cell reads -0.018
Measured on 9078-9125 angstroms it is -0.262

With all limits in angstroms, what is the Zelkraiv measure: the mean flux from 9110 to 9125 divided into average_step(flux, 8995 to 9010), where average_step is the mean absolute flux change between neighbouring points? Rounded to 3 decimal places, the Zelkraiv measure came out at 0.087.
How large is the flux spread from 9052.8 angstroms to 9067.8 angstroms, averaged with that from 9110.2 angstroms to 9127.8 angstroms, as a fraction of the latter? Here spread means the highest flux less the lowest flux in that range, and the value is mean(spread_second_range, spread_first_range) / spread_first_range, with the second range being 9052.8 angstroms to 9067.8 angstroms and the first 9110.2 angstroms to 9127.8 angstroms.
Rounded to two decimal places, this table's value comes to 1.12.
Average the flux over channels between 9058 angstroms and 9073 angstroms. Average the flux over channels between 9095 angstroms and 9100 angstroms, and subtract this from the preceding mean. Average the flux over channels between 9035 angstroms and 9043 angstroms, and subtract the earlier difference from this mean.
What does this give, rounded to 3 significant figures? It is 1.46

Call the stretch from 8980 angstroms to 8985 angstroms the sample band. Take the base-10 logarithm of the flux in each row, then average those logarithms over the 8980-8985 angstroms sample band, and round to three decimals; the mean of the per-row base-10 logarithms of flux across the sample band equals 0.182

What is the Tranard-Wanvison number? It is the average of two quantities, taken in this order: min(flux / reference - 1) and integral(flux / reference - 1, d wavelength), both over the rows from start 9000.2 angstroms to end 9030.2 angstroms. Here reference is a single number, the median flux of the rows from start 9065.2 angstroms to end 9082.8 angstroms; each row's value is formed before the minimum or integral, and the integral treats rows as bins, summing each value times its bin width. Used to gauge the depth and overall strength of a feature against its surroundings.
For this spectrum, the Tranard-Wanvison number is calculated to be -0.67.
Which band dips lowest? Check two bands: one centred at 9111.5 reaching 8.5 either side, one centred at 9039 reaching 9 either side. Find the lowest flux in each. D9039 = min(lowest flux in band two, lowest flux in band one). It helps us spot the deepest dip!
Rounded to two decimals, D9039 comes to 1.26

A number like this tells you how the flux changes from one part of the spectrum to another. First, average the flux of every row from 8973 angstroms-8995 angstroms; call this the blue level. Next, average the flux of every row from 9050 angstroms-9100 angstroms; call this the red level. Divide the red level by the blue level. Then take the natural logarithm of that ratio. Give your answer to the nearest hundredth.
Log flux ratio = -0.15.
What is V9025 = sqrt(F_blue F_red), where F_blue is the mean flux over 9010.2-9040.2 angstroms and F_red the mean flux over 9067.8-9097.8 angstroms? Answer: 1.37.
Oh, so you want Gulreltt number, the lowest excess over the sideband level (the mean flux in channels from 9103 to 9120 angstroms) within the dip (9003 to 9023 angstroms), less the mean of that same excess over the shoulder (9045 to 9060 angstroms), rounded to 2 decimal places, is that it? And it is -0.32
